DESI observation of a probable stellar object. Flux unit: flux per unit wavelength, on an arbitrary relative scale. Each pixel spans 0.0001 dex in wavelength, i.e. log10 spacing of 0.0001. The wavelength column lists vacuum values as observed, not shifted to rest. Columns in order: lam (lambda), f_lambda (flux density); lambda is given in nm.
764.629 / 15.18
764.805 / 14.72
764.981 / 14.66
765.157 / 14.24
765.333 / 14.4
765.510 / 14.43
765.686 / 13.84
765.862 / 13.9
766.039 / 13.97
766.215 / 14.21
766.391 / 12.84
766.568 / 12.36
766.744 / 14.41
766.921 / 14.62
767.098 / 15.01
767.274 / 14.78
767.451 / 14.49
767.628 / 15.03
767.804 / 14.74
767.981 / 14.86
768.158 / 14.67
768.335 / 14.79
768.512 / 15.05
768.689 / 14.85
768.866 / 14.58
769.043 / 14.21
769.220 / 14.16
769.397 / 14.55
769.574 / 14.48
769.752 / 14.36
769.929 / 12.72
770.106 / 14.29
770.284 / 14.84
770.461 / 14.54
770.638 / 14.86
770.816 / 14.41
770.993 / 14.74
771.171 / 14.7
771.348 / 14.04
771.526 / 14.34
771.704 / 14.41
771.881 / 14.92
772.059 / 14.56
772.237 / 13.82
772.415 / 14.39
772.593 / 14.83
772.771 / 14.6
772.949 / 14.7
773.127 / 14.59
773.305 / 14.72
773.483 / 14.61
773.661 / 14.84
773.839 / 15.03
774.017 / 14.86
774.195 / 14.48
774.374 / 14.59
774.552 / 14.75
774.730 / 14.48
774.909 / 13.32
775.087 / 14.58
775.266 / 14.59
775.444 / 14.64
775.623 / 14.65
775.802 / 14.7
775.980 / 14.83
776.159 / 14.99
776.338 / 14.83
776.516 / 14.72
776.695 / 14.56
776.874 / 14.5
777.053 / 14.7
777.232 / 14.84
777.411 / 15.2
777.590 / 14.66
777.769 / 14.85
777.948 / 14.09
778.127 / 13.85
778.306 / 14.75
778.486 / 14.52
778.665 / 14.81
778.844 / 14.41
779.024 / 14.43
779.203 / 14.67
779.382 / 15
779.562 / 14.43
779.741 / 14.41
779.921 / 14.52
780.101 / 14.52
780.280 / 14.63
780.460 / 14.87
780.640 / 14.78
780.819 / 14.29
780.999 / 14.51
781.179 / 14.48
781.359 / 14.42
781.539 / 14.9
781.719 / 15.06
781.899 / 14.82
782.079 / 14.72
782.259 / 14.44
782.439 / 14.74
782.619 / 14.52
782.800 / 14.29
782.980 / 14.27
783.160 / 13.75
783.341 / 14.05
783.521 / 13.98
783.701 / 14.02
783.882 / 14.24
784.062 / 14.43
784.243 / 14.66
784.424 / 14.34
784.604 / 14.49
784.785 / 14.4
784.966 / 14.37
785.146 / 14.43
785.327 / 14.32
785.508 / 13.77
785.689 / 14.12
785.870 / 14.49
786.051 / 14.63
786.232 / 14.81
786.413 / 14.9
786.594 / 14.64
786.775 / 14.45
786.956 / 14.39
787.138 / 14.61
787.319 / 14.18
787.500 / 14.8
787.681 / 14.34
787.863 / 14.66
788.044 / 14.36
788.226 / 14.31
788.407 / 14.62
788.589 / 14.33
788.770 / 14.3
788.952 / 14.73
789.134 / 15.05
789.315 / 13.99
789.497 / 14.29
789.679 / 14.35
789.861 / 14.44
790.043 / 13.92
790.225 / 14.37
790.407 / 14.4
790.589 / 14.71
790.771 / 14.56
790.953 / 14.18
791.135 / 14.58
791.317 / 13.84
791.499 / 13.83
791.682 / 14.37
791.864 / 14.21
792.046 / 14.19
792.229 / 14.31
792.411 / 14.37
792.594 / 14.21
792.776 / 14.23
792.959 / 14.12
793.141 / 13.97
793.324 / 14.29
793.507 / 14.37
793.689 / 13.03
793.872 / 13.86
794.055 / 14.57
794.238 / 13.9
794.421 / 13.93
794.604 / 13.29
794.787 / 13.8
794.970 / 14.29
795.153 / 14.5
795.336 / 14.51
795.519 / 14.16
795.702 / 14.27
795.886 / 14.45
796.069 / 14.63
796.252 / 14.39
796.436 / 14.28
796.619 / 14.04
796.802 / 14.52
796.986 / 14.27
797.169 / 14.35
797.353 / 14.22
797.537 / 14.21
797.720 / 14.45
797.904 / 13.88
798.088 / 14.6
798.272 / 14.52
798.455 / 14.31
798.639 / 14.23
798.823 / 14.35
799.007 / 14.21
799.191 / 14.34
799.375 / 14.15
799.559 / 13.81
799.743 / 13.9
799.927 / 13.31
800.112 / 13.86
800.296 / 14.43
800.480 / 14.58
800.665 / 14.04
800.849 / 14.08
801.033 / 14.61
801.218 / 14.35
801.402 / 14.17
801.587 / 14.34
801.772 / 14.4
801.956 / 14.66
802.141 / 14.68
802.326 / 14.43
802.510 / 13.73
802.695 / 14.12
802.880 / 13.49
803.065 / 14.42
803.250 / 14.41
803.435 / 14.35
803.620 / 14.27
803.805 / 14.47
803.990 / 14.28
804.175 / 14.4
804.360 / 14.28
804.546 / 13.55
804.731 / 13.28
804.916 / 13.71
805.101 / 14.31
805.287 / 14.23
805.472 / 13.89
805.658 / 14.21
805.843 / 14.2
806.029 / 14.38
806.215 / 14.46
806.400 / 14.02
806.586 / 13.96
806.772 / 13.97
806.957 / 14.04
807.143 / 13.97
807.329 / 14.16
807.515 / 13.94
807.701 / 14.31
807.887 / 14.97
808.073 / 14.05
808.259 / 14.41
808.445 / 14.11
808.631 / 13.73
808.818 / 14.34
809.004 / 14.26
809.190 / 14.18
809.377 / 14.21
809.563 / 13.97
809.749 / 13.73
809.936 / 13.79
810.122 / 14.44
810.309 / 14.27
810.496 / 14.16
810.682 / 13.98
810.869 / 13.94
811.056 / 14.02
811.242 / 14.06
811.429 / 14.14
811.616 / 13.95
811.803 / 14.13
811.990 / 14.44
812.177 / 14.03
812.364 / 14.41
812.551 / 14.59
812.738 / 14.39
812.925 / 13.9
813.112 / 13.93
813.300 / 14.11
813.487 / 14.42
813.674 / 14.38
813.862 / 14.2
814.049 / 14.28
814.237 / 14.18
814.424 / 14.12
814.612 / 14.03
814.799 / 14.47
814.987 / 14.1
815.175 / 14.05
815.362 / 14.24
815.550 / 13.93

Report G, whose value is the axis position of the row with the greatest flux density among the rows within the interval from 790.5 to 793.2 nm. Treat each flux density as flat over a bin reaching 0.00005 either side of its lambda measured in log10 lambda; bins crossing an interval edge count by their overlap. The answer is 790.589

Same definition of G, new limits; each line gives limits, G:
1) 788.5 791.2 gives 789.134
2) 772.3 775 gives 773.839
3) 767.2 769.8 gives 768.512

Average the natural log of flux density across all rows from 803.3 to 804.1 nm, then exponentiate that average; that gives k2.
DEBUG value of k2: 14.3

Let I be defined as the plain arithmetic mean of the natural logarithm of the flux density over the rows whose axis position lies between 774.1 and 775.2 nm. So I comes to 2.66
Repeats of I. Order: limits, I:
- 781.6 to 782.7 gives 2.69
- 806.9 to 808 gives 2.66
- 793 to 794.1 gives 2.64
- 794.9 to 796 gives 2.66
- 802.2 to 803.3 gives 2.65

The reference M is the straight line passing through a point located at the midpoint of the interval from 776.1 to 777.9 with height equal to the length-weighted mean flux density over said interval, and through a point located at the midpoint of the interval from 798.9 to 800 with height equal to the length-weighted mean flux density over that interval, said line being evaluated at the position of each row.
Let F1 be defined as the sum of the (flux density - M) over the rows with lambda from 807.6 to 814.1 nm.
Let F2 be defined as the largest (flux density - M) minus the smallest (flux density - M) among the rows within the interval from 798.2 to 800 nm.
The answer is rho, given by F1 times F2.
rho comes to 24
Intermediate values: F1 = 21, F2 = 1.2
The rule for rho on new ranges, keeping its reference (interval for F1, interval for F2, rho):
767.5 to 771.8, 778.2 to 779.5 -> -8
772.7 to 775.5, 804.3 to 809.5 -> -8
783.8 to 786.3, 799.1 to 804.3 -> -2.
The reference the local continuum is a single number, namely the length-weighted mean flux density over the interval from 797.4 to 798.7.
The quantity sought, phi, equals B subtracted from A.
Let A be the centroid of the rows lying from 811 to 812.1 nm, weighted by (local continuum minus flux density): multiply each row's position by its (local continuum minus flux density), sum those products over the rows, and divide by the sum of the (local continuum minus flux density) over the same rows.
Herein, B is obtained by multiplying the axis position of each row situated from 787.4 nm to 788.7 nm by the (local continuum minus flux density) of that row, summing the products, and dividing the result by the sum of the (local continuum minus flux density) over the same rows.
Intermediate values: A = 811.35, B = 787.86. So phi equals 23.49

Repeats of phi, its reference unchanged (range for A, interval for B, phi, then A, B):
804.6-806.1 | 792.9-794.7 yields 11.02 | 805.00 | 793.98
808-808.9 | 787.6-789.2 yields 19.77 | 808.46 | 788.70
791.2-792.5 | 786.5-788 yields 4.22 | 791.47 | 787.25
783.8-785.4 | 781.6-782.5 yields 2.57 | 784.56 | 782.00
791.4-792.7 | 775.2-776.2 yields 15.93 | 791.73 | 775.81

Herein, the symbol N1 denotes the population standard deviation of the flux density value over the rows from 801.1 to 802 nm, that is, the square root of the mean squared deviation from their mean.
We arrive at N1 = 0.16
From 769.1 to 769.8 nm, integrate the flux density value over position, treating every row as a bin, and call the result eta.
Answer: 10.1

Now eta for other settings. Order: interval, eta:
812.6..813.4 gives 11.3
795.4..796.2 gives 11.5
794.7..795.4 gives 10.0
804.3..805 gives 9.6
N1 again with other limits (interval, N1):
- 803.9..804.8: 0.45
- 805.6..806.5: 0.15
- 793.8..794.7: 0.41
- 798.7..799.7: 0.20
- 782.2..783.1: 0.17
